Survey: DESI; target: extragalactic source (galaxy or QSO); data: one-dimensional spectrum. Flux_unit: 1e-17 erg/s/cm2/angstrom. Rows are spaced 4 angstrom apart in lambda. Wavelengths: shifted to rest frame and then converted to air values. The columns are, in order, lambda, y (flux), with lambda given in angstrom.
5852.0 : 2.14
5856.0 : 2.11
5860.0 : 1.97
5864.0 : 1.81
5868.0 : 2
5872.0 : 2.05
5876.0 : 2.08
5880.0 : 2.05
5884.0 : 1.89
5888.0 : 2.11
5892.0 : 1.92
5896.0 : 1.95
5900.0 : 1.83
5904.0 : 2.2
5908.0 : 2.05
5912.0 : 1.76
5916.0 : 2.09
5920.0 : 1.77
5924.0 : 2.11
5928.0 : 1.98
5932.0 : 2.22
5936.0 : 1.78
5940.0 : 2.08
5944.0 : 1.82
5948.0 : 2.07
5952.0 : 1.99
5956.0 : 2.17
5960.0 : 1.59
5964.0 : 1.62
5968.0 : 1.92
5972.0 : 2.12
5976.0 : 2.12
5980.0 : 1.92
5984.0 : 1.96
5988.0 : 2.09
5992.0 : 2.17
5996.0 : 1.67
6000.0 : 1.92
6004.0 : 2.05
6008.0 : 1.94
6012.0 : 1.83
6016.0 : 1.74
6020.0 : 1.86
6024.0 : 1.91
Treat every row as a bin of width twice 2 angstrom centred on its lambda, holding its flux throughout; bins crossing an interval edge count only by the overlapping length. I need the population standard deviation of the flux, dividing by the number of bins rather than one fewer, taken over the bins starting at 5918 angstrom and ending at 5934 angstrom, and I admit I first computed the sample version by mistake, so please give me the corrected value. 0.167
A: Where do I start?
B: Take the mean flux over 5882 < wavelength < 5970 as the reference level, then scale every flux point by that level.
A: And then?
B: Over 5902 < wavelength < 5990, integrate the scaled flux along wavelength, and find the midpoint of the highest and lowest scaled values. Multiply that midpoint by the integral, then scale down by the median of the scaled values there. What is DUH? 84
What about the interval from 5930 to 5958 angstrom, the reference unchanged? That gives 28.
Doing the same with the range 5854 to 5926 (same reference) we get 72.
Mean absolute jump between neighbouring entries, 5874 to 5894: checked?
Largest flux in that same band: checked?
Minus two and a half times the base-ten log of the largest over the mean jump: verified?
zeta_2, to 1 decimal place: -2.9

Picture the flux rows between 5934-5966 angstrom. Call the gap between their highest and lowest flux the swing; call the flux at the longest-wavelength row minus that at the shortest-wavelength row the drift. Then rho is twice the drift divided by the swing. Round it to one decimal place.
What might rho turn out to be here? -0.6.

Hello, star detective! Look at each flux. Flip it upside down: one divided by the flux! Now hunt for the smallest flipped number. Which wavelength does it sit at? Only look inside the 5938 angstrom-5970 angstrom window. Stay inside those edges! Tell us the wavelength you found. 5956.0 angstrom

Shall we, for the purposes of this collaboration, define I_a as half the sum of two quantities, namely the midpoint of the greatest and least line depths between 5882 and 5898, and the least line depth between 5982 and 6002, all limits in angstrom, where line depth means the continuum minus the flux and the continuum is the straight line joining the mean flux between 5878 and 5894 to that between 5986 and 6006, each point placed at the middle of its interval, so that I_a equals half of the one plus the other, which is -0.099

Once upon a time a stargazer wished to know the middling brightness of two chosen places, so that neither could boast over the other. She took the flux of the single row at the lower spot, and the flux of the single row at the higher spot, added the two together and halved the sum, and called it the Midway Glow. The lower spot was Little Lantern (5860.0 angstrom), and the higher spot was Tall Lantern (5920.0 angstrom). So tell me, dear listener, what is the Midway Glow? 1.87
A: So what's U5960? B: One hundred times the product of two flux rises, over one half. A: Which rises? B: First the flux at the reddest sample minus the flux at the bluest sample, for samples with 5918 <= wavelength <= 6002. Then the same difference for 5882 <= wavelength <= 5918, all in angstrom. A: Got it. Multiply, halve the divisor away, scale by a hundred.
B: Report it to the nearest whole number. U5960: 6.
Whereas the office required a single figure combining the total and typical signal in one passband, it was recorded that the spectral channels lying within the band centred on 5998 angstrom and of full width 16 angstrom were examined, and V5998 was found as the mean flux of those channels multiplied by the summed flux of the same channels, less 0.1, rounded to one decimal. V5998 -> 15.1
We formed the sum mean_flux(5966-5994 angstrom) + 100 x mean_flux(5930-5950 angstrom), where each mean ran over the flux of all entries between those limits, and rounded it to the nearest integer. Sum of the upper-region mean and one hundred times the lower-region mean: 201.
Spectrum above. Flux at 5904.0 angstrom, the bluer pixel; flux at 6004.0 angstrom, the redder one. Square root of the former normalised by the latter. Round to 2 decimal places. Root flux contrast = 1.04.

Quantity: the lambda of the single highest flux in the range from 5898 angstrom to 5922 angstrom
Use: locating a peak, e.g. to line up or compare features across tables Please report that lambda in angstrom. 5904.0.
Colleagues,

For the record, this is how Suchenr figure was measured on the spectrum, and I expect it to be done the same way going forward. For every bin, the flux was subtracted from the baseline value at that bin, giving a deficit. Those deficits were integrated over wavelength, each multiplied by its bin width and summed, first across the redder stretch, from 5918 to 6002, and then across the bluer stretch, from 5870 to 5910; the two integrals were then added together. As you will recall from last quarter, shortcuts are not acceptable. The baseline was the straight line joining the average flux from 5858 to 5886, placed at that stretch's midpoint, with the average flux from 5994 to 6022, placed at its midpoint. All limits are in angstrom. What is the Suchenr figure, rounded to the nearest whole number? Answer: -7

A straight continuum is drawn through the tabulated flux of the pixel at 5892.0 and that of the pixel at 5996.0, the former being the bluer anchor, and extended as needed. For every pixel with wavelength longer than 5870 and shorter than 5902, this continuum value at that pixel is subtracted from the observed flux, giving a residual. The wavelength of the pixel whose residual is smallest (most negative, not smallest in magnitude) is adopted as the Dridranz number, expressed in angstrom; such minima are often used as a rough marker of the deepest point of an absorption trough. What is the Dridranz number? 5900.0 angstrom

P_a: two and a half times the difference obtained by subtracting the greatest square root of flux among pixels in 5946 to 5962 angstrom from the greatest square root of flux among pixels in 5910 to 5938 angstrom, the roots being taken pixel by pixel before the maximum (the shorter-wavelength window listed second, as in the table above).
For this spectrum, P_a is 0.04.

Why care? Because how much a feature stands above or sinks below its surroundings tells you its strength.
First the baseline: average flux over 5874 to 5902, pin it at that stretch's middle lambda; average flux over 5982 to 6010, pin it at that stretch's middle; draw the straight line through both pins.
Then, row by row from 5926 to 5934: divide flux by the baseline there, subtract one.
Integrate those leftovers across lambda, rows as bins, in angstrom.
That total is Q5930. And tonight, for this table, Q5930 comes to 0.5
